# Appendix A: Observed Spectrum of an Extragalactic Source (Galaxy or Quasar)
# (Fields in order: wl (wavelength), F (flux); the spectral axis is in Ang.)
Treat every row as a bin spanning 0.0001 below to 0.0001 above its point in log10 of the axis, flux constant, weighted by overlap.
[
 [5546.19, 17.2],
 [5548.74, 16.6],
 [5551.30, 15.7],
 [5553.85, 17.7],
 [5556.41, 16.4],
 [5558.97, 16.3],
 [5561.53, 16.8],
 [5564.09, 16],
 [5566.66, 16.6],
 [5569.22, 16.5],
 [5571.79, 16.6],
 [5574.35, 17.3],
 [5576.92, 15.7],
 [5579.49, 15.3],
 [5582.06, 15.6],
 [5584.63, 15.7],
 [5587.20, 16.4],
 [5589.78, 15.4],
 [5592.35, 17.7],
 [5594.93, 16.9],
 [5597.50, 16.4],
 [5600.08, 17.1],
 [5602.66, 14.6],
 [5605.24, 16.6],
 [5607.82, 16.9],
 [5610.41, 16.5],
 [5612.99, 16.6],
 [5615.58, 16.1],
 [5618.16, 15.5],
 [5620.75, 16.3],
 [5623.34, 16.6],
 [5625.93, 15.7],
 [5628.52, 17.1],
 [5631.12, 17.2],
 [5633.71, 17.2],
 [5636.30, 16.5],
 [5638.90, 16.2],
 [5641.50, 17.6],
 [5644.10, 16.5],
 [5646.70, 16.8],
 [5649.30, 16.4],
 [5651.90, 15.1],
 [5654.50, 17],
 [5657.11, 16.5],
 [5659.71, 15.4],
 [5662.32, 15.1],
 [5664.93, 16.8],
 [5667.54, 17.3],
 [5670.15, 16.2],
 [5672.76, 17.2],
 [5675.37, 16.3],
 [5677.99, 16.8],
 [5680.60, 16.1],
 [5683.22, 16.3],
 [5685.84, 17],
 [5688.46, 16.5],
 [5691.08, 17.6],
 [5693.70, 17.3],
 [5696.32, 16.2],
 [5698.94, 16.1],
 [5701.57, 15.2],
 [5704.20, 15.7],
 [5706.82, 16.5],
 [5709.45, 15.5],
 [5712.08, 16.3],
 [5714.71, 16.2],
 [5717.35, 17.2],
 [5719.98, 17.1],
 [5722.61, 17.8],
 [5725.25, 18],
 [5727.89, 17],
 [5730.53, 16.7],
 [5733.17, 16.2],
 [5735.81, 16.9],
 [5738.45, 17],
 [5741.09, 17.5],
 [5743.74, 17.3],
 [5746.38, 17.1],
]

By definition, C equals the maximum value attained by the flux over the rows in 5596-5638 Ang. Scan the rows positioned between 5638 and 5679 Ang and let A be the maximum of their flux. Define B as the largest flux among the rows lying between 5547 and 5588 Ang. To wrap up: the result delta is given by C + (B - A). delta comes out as 17.3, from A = 17.6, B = 17.7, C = 17.2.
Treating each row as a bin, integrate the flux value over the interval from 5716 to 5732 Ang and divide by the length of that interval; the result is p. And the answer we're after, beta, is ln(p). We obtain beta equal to 2.85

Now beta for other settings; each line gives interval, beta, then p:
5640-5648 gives 2.83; 16.9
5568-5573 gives 2.81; 16.5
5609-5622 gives 2.79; 16.2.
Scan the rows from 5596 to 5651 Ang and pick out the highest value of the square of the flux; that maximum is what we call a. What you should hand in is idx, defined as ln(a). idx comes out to 5.74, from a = 310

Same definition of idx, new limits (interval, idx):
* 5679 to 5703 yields 5.74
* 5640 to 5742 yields 5.78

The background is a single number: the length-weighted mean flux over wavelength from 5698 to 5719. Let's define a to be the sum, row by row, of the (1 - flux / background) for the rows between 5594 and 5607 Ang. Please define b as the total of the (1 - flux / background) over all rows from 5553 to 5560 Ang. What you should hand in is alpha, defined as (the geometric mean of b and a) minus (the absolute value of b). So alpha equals -0.04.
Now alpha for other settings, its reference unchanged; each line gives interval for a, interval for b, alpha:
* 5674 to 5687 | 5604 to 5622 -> 0.01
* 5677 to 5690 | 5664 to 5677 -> -0.04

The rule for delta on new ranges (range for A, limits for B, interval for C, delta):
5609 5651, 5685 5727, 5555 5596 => 18.1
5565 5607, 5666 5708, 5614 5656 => 17.5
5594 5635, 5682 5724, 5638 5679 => 18.2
